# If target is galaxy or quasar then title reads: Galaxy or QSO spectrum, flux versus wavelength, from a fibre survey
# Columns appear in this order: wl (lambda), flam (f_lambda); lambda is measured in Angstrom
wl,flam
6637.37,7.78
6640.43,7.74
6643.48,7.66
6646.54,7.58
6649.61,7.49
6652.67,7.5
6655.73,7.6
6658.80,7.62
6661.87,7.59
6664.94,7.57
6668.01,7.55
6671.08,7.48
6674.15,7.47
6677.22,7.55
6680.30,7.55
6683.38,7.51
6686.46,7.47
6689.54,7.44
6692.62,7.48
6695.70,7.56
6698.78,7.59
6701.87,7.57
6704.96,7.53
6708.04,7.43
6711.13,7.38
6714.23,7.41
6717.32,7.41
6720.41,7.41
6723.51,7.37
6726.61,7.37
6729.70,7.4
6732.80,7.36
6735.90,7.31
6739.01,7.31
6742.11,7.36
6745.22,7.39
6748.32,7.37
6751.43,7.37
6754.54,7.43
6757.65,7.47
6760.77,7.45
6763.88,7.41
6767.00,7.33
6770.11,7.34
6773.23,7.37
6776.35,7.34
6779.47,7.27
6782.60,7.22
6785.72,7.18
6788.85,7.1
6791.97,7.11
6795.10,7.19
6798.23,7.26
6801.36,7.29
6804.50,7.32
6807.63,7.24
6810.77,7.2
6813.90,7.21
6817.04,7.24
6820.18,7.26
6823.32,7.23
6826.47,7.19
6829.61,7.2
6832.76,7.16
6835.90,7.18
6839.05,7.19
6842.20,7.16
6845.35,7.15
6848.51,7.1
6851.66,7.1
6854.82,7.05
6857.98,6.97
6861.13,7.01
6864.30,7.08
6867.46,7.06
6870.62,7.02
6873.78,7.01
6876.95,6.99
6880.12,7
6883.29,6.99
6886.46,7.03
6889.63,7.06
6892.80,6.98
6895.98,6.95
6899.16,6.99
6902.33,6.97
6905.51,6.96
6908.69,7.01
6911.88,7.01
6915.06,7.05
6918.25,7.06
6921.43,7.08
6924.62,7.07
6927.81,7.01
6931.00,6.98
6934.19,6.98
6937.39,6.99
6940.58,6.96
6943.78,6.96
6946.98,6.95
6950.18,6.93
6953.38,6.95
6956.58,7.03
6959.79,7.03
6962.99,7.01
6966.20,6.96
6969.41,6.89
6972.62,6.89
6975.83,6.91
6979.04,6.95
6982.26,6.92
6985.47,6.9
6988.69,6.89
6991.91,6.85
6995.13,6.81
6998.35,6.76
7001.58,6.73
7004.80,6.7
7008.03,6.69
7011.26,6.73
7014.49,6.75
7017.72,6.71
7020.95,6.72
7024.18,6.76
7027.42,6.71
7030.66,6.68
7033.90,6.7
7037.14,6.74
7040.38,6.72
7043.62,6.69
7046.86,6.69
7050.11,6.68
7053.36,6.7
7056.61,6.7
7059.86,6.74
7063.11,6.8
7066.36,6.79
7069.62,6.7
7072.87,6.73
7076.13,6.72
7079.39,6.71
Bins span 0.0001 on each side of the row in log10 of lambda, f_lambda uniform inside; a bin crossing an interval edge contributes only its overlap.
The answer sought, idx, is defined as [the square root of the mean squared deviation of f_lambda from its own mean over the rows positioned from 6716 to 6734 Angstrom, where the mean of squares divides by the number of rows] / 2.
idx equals 0.0103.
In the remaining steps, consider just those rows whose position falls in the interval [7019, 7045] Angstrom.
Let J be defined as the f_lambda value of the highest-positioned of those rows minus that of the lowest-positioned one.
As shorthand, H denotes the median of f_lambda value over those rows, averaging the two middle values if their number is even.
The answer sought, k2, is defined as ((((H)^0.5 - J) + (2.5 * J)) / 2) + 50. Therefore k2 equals 51.3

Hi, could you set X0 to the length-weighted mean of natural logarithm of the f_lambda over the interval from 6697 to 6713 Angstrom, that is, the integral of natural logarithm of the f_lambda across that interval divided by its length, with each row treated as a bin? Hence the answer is 2.01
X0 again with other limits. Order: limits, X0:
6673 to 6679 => 2.02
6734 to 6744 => 1.99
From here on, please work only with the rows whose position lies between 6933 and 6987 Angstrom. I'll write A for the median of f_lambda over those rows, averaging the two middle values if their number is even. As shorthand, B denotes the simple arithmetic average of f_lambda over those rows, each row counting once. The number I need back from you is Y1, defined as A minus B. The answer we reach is -0.004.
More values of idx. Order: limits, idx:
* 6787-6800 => 0.0325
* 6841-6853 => 0.0139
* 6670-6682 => 0.0188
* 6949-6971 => 0.0248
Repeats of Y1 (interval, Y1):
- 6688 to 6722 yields -0.034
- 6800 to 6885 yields 0.027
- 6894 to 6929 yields -0.005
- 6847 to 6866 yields 0.013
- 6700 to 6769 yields -0.007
